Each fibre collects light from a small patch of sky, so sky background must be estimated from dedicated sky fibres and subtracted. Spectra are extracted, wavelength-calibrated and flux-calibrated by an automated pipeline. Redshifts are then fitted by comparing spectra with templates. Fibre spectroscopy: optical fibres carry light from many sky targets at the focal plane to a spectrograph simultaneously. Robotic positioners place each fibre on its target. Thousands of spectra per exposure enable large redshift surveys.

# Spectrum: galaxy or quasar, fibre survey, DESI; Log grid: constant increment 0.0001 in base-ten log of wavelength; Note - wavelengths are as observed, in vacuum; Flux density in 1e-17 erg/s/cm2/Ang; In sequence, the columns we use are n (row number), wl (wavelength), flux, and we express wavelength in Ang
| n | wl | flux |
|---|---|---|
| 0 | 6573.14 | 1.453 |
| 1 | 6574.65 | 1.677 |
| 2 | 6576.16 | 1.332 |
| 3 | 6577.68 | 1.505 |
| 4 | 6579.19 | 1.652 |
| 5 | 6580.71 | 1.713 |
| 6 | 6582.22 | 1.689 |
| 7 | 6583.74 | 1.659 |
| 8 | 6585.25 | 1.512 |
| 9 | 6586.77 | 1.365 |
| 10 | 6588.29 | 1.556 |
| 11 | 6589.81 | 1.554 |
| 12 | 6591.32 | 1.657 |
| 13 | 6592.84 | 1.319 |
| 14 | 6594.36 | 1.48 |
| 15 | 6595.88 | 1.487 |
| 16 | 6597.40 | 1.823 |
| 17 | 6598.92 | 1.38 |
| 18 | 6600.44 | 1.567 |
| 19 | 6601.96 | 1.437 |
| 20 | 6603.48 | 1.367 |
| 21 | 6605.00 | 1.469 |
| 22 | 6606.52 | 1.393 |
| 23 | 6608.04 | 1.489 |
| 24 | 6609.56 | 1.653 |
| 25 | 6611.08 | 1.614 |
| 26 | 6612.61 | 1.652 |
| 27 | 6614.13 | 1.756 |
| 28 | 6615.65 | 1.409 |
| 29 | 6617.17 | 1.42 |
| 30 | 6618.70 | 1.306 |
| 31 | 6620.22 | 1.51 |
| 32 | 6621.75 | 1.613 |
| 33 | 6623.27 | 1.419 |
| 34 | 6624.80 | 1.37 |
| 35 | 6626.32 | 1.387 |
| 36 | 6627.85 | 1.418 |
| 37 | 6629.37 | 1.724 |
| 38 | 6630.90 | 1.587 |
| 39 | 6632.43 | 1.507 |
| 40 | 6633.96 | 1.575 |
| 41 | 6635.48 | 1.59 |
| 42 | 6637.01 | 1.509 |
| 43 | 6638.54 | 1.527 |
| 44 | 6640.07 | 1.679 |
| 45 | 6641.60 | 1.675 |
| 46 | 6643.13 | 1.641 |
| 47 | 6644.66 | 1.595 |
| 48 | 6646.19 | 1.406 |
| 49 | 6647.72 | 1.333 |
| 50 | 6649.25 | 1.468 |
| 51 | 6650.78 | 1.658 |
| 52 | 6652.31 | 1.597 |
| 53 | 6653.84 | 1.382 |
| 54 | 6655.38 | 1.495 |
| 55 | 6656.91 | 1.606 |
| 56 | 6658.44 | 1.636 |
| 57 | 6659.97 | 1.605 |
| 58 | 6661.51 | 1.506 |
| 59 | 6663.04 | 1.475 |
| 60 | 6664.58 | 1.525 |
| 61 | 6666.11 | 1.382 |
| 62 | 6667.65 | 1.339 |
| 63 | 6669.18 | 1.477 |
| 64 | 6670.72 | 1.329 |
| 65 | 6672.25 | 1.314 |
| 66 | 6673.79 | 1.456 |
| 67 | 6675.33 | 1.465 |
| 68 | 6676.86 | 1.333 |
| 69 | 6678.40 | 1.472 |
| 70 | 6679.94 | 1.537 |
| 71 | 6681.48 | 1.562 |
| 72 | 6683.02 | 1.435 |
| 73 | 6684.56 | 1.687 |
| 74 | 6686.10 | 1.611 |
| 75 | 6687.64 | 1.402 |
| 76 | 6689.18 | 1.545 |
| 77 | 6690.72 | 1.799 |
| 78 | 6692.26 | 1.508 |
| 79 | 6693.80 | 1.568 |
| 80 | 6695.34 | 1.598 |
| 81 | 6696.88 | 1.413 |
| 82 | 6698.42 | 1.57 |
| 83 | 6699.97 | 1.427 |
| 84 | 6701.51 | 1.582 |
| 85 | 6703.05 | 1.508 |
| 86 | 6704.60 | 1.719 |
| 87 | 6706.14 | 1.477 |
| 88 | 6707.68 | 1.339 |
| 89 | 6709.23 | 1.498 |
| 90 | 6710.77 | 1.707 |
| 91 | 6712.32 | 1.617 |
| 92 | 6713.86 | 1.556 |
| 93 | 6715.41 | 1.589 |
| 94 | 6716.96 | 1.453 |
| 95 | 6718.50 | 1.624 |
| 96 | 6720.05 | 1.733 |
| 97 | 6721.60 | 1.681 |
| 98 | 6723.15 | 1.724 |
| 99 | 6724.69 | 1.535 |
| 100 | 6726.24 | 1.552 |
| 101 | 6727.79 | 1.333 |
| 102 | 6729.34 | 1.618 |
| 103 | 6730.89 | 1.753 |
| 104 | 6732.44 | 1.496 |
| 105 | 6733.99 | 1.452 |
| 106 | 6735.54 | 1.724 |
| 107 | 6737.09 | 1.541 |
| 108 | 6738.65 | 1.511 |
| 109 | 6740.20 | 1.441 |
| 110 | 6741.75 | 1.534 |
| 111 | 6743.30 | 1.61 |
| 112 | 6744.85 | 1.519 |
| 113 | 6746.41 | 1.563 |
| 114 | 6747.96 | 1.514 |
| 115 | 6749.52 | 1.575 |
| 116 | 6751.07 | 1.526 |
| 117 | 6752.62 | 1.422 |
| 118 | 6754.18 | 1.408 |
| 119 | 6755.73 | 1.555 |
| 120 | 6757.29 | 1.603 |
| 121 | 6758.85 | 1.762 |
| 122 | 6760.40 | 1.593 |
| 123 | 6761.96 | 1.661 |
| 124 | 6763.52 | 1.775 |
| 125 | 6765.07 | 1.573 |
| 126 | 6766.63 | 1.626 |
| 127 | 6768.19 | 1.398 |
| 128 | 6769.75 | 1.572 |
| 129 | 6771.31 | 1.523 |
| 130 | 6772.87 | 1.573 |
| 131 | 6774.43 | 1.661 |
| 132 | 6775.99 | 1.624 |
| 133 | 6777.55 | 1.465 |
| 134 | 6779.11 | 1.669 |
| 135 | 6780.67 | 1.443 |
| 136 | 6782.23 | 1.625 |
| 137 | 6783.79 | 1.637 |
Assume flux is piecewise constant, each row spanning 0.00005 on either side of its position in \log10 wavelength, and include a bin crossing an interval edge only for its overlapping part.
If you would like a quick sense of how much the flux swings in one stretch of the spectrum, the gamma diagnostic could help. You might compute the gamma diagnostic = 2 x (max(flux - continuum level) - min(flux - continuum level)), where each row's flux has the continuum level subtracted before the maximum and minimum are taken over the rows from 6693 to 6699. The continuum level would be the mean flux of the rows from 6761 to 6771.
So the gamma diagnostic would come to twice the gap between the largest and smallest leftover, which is 0.37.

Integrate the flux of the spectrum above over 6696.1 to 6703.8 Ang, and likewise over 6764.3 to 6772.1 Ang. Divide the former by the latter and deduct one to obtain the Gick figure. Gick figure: 0.0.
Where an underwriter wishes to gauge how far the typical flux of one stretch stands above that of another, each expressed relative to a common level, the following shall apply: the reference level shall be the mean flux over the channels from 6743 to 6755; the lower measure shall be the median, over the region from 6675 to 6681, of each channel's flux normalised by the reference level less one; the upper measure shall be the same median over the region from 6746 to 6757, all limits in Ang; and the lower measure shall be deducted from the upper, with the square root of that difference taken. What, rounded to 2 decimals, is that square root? 0.19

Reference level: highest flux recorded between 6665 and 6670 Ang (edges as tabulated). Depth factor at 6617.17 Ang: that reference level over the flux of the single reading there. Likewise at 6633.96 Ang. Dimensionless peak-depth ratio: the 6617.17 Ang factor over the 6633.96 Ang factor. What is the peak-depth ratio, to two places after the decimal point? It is 1.11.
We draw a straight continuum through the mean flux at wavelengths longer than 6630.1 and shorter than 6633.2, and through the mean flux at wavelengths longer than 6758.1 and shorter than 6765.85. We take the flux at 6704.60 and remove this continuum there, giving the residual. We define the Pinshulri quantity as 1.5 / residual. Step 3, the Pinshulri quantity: 15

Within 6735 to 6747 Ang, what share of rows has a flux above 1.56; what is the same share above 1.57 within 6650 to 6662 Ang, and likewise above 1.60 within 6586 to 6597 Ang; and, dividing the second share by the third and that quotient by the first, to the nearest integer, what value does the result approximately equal 12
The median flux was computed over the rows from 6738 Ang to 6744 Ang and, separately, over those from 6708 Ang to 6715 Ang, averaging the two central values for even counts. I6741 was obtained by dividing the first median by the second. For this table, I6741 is 0.960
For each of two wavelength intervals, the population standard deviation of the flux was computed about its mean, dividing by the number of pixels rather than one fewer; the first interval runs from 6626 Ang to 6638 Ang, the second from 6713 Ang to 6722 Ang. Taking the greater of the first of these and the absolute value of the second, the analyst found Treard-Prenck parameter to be 0.10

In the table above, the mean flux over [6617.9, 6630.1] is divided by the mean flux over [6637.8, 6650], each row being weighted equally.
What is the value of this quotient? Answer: 0.95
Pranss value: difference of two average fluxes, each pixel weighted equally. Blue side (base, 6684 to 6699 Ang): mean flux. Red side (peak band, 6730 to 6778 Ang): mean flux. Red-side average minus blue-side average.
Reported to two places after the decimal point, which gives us 0.00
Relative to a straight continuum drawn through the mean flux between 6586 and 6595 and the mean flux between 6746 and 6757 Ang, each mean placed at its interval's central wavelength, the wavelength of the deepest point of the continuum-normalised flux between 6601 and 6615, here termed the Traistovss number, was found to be 6603.48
